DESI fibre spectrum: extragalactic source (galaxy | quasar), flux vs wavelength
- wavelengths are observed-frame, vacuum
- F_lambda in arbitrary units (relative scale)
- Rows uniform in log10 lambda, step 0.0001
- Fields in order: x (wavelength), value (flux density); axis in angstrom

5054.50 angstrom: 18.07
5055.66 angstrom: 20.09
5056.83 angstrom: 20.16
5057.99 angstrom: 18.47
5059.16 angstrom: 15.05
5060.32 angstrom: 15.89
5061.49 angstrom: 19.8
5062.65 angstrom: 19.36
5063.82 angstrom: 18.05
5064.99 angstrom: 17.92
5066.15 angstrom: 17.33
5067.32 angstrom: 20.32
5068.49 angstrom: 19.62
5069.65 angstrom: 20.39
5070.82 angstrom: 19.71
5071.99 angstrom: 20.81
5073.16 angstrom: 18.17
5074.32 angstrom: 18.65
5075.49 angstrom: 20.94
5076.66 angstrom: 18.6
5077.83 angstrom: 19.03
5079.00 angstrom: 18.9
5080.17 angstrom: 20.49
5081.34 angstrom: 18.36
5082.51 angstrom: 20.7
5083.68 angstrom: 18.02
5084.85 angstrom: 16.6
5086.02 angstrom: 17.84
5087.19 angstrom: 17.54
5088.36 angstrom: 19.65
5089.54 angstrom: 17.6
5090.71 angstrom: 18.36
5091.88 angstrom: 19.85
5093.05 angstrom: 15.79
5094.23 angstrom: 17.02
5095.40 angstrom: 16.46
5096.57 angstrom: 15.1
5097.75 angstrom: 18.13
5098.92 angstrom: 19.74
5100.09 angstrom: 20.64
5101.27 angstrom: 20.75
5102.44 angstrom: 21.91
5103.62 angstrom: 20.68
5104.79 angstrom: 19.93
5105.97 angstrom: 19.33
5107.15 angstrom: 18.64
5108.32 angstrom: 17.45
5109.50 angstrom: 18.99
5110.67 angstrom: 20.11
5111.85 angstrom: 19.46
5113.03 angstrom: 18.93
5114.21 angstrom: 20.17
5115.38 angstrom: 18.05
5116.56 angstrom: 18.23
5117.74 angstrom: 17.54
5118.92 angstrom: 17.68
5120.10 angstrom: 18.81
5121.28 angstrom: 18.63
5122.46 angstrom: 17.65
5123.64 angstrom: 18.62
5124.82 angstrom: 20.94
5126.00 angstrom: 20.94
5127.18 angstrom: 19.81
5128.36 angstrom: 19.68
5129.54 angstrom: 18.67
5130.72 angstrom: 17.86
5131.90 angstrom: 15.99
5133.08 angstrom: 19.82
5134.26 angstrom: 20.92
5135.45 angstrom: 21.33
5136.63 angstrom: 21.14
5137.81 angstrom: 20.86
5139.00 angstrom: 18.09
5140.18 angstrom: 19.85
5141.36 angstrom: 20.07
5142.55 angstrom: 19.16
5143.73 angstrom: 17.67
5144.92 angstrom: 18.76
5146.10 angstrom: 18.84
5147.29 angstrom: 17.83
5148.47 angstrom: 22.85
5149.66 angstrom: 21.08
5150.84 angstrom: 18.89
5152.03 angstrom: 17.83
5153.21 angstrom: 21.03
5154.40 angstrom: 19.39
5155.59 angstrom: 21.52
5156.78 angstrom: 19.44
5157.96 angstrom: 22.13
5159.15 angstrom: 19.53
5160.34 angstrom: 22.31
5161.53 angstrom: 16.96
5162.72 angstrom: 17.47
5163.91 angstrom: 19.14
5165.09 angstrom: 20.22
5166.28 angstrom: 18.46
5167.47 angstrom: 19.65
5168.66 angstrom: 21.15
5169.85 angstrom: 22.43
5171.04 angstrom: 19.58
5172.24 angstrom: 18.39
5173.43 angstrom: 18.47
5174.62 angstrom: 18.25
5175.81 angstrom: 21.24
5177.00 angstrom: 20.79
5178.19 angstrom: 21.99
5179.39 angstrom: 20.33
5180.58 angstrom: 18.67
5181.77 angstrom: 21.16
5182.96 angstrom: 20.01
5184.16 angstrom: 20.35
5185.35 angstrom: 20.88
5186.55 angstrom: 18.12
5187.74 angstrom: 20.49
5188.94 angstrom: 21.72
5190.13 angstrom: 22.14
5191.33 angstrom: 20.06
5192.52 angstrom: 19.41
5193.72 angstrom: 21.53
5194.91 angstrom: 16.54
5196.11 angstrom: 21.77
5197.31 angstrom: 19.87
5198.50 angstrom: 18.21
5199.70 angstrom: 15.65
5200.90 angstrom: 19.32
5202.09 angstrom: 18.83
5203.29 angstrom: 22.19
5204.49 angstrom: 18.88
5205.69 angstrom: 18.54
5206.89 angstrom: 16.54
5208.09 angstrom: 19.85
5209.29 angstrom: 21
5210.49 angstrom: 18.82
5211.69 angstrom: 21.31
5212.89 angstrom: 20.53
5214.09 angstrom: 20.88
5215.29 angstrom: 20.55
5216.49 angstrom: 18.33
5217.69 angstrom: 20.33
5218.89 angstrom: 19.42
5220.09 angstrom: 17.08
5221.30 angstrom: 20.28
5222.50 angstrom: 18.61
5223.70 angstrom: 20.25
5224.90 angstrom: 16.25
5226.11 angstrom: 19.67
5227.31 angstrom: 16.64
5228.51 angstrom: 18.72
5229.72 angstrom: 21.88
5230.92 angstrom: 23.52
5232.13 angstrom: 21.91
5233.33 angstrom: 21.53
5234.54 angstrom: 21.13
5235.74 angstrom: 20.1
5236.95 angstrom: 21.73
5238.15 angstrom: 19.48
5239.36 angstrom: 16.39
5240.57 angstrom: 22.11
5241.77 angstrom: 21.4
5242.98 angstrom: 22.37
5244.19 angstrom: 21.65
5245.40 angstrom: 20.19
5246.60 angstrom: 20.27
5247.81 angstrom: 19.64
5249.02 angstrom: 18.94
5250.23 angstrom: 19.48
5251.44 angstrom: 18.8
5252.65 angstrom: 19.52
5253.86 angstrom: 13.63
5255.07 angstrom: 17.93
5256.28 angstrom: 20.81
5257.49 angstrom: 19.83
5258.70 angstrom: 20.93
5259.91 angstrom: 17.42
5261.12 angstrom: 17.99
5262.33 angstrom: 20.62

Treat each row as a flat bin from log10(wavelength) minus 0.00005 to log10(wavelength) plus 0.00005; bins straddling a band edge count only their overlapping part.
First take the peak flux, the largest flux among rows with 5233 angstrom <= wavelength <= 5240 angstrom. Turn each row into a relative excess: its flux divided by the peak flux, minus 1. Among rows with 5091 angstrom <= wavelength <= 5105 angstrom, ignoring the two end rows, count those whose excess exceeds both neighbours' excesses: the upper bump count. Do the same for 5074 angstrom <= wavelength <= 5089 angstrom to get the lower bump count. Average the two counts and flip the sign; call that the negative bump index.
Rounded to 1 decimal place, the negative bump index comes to -3.5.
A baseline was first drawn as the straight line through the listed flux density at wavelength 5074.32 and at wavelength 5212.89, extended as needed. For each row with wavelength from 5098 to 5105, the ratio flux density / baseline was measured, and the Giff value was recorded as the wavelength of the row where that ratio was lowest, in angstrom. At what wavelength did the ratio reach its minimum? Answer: 5098.92 angstrom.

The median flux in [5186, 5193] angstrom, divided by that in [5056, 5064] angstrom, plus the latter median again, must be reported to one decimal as 19.6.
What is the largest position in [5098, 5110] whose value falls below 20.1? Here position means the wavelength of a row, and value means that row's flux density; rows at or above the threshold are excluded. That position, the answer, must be 5109.50 angstrom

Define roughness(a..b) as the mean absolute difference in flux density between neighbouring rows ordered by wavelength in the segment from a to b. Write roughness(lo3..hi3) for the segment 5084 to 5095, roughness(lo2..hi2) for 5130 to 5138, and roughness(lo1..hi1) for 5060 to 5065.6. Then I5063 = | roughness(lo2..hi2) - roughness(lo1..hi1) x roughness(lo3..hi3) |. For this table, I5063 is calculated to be 1.1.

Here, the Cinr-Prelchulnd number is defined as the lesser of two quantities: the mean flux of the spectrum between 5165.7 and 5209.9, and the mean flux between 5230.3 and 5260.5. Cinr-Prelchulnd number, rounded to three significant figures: 19.8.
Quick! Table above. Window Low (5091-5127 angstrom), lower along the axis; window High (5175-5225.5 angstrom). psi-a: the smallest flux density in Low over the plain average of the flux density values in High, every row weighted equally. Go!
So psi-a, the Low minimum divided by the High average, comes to 0.77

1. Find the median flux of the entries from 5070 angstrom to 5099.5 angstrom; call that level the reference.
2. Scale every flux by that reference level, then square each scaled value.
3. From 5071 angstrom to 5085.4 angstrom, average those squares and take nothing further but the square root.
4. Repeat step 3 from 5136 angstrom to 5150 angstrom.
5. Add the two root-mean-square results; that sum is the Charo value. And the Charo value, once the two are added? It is 2.12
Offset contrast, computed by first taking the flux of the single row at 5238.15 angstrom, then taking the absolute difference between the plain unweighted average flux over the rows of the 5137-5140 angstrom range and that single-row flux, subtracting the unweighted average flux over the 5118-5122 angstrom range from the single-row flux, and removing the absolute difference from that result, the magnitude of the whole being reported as 1.1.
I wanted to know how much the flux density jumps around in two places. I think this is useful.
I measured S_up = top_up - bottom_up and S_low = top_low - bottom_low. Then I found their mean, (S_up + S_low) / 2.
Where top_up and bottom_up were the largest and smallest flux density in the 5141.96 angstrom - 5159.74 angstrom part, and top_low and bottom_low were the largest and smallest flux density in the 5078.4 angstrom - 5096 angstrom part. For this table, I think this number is 5.0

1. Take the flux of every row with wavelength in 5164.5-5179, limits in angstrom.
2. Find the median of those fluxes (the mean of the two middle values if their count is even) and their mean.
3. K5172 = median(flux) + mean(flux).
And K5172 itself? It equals 40.0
